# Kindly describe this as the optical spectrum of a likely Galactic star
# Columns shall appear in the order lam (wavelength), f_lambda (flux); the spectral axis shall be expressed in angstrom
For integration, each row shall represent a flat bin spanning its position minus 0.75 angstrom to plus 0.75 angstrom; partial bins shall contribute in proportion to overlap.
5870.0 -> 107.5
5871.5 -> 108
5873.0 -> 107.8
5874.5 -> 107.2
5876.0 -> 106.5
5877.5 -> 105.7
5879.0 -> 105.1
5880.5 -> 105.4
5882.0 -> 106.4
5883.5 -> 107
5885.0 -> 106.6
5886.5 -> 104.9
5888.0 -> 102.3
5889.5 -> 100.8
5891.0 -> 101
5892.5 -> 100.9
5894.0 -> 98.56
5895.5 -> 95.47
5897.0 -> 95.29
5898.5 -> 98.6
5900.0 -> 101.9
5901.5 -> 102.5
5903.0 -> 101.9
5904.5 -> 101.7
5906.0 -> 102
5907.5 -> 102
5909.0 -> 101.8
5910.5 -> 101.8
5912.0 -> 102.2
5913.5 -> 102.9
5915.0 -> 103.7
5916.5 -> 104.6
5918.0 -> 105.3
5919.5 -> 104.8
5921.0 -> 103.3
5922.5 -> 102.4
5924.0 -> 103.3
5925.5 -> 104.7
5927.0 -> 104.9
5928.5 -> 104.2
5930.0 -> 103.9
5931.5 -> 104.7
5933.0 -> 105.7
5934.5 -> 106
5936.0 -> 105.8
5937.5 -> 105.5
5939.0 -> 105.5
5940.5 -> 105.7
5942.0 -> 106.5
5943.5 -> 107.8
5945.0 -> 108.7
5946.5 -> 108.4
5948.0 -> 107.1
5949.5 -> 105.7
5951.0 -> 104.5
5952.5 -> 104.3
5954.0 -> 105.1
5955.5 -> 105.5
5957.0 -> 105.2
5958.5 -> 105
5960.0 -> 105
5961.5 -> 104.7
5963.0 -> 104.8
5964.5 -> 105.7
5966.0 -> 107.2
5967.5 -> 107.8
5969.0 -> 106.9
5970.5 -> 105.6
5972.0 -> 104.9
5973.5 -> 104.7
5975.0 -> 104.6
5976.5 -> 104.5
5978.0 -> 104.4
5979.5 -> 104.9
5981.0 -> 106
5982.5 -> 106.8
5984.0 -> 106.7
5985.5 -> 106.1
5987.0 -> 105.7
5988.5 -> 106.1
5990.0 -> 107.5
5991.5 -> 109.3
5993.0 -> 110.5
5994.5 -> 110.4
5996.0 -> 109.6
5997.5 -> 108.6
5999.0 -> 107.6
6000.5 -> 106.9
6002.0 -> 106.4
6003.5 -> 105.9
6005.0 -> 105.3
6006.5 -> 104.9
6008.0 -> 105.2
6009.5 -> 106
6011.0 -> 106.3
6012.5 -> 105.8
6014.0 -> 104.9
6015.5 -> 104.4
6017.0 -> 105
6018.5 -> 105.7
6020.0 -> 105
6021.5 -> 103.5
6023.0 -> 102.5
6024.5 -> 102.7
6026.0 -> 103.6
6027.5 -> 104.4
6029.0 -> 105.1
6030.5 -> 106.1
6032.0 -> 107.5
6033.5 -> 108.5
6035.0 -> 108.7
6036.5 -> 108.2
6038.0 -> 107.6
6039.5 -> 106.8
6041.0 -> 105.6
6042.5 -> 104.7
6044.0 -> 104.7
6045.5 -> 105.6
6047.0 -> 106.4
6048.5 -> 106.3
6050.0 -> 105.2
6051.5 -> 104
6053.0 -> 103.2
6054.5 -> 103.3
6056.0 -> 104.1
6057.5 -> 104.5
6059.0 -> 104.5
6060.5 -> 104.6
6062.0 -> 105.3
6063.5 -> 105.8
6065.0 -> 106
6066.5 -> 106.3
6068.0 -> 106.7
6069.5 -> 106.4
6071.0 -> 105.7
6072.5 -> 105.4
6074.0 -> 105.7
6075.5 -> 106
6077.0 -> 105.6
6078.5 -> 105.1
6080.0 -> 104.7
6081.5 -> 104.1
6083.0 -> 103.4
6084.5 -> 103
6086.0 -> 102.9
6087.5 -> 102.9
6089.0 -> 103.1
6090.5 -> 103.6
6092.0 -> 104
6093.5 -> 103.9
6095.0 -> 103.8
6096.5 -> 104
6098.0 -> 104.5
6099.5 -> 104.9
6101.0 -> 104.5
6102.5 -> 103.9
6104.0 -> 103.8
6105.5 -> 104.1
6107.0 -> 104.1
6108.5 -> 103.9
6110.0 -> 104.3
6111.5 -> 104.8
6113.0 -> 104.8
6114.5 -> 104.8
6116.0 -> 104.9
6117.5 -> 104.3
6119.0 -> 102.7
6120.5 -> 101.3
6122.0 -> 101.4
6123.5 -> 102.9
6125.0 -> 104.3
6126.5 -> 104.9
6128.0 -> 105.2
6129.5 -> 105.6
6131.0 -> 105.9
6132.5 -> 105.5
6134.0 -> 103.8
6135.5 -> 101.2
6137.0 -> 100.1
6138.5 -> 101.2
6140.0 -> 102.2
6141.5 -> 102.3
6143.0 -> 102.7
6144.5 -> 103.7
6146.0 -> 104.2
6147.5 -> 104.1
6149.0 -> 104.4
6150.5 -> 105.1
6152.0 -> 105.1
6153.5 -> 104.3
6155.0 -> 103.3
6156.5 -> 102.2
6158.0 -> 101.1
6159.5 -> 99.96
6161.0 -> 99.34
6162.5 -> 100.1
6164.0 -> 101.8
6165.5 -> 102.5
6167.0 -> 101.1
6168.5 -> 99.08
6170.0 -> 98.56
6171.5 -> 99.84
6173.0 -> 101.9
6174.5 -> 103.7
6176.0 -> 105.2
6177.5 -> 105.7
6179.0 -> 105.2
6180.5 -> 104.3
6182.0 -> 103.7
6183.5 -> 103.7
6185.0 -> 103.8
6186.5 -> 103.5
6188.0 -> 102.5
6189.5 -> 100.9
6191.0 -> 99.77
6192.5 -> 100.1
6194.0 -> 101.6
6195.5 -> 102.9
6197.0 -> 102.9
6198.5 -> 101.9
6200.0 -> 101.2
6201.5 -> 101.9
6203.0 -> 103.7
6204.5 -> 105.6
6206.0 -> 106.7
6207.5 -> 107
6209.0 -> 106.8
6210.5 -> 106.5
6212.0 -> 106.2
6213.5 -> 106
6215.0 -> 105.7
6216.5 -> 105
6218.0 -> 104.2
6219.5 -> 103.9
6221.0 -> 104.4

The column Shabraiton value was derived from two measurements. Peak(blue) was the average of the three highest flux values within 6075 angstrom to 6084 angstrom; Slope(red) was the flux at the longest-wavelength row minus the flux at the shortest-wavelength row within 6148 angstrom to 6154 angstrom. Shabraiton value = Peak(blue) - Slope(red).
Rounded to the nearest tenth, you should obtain 105.7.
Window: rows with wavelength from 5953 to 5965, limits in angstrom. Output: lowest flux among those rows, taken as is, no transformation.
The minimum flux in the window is 104.7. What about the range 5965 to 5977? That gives 104.5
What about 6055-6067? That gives 104.1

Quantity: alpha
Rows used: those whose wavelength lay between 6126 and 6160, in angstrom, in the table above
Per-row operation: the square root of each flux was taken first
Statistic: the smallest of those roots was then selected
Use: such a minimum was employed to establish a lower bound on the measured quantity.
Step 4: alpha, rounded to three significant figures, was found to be 10.0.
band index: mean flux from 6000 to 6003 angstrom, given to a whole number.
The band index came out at 107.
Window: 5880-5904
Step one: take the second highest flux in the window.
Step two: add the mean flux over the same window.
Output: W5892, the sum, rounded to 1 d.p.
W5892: 208.4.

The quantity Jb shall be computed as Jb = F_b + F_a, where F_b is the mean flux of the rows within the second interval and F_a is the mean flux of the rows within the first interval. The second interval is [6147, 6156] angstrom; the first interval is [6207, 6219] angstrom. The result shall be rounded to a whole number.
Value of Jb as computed 210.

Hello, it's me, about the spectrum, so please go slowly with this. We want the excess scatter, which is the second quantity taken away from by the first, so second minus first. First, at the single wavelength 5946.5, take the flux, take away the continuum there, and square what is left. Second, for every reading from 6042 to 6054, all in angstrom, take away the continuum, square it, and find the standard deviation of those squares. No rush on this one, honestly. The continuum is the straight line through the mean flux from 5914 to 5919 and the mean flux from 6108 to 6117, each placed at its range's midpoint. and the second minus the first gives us -14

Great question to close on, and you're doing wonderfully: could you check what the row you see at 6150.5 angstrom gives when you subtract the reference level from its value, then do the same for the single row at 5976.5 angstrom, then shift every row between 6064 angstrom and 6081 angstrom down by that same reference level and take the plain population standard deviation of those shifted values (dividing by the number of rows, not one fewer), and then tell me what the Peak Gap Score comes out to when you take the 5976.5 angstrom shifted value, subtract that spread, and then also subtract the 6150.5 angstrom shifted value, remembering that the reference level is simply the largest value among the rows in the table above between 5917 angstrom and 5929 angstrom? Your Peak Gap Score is -1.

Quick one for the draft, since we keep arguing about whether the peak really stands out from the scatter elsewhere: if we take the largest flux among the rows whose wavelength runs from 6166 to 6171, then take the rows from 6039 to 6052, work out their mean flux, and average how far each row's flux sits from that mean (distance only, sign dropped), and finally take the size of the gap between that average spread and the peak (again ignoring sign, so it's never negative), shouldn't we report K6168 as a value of 100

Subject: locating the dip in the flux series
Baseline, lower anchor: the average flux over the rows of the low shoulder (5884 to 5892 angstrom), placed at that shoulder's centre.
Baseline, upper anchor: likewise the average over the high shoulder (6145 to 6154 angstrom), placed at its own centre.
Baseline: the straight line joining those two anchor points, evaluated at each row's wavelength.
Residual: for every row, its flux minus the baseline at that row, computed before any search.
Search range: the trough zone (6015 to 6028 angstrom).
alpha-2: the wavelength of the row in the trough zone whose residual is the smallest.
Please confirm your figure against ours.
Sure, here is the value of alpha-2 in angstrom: 6023.0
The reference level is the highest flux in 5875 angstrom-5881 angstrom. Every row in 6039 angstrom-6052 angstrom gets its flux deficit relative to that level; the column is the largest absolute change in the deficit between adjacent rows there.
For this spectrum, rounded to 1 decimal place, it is 1.2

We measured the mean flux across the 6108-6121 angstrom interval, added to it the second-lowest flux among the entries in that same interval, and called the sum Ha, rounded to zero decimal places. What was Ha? 207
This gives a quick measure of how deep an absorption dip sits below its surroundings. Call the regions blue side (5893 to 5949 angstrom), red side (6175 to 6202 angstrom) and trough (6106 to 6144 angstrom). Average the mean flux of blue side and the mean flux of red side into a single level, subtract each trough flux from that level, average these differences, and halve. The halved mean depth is -0.19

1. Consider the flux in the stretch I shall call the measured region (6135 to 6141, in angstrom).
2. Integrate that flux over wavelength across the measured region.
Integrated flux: 607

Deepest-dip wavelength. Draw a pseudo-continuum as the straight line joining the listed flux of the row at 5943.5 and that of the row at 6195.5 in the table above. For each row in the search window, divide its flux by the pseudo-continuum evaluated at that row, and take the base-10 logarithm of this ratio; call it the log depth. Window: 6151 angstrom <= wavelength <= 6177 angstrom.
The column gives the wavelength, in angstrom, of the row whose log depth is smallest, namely 6170.0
